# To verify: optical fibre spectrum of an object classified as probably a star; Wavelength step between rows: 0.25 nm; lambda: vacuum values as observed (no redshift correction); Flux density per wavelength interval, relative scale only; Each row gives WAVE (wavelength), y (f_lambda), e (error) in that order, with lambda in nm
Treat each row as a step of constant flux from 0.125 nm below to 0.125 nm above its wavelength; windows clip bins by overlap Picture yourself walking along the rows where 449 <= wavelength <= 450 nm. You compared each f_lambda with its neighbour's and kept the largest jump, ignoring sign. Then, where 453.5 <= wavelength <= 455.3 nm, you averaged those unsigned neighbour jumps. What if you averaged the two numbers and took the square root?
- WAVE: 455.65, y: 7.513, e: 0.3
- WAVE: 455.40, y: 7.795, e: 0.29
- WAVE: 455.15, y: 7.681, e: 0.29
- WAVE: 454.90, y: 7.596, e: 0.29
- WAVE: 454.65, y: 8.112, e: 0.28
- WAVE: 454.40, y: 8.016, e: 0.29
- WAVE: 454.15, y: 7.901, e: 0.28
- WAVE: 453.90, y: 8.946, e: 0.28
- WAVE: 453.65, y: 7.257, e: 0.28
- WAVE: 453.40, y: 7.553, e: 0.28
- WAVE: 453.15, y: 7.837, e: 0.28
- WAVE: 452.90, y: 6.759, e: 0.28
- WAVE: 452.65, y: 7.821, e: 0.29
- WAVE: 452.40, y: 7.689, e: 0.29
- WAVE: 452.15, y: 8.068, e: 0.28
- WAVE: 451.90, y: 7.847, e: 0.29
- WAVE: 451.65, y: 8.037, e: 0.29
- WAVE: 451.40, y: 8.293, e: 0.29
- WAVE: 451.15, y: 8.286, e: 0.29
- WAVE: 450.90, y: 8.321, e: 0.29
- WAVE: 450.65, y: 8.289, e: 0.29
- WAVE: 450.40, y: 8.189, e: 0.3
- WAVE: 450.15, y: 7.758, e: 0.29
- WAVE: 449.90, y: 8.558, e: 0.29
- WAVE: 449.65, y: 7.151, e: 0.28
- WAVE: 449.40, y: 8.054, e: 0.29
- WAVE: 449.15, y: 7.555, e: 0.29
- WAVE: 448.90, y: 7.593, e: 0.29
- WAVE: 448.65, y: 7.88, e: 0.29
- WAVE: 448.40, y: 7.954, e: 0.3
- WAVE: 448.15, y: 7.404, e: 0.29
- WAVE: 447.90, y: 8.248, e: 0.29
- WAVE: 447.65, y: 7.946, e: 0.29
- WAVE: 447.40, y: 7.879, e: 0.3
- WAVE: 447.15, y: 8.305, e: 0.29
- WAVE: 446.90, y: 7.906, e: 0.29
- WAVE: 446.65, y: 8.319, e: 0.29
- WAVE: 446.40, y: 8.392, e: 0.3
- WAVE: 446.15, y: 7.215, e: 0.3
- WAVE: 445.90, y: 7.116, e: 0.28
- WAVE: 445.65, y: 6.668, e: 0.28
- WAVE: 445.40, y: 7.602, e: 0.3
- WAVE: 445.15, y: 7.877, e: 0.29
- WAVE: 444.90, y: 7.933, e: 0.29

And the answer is 1.00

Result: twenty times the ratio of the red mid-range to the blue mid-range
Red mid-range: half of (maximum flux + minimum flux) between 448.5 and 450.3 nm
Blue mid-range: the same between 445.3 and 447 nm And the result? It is 20.9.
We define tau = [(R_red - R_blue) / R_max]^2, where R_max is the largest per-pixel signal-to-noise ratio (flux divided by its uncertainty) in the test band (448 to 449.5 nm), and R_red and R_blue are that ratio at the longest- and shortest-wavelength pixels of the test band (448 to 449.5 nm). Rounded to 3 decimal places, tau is 0.007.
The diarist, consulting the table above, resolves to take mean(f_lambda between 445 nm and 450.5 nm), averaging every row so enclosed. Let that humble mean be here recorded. 7.80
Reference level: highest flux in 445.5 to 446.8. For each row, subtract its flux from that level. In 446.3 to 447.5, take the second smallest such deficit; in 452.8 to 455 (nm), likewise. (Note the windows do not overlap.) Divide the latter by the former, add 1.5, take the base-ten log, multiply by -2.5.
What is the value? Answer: -1.8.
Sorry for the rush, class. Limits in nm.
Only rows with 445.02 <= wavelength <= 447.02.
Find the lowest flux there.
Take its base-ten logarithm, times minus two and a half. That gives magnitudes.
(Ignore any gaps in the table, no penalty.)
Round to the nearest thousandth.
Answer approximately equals -2.060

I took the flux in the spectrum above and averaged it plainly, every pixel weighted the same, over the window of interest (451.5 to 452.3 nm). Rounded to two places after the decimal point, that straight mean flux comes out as 7.98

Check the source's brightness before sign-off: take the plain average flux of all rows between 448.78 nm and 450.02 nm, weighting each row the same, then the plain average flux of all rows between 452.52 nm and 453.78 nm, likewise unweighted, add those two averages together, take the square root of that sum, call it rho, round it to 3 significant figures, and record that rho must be 3.90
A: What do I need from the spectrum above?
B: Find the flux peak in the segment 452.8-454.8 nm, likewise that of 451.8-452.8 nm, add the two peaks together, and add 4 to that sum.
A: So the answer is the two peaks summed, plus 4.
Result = 21.0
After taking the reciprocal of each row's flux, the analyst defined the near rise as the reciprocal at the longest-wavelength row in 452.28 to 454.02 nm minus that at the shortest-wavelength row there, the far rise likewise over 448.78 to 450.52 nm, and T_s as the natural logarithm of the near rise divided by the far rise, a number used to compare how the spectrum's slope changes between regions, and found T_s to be 0.65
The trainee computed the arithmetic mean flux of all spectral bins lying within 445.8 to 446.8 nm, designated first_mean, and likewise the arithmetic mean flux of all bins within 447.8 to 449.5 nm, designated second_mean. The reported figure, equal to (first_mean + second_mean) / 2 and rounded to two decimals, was 7.79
